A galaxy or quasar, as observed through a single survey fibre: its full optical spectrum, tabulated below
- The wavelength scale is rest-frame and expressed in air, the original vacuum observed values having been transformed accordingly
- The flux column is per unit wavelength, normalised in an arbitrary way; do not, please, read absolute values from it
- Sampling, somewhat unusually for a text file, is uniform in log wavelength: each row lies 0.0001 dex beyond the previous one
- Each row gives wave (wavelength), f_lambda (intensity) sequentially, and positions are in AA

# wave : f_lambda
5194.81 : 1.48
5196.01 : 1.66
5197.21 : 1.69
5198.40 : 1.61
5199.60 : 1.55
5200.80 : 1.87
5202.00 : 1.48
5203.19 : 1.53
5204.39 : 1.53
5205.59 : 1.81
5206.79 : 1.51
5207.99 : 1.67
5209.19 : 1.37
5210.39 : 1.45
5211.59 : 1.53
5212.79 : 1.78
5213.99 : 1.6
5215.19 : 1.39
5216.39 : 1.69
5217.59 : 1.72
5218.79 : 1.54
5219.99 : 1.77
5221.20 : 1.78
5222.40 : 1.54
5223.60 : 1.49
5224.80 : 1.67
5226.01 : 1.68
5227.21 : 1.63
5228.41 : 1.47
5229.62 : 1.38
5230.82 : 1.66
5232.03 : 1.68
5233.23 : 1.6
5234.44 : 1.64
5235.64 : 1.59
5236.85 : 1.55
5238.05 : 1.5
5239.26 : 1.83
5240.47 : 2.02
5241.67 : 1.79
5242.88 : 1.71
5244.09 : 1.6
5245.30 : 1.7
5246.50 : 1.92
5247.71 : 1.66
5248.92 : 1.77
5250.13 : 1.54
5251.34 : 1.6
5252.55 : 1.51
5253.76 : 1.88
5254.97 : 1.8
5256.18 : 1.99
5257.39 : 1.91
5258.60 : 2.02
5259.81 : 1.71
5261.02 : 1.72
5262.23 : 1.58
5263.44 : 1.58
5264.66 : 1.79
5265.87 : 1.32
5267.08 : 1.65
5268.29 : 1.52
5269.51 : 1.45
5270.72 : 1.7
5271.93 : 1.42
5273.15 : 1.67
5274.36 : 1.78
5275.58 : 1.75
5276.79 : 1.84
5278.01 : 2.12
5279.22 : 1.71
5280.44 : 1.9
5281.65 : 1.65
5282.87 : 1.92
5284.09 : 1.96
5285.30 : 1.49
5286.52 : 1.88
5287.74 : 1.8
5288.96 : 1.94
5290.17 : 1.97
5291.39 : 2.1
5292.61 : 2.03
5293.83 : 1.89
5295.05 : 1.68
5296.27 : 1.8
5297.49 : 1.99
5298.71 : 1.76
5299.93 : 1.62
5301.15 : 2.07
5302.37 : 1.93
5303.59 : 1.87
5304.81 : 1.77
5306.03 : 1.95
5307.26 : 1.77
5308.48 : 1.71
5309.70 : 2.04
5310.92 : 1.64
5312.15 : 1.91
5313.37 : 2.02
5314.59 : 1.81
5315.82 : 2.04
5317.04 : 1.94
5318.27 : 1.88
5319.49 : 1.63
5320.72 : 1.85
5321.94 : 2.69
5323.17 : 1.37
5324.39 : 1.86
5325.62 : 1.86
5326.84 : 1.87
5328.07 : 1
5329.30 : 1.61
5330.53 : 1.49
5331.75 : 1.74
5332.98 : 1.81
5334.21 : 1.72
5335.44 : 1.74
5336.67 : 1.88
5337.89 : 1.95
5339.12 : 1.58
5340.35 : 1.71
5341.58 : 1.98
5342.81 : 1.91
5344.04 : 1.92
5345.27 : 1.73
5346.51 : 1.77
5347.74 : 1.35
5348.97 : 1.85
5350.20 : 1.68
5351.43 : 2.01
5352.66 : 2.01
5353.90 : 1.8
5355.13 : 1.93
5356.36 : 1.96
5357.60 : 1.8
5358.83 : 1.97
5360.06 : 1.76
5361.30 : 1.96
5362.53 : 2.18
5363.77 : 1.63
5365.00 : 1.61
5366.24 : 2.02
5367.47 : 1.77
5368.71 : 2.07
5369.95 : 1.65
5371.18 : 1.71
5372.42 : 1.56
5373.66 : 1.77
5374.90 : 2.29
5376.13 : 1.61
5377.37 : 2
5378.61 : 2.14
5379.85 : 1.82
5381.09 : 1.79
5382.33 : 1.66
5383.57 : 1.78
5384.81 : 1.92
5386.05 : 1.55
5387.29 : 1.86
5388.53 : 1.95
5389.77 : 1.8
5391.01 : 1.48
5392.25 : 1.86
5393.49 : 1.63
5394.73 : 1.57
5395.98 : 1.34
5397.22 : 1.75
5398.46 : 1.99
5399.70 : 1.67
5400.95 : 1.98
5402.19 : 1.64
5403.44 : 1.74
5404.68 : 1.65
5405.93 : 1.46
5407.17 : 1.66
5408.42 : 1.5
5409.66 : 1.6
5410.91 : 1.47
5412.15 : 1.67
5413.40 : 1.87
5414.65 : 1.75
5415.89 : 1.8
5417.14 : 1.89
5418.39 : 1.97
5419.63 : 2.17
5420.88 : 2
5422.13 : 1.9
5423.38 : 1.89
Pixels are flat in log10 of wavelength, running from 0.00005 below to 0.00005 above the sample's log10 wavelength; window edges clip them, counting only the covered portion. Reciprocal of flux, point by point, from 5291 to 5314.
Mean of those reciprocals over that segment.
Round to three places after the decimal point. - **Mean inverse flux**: 0.538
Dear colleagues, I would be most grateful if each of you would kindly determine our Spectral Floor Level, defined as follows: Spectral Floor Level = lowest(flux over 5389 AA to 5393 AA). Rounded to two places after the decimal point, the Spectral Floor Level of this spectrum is 1.48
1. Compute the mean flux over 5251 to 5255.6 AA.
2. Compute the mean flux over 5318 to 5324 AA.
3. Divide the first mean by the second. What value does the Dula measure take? 0.90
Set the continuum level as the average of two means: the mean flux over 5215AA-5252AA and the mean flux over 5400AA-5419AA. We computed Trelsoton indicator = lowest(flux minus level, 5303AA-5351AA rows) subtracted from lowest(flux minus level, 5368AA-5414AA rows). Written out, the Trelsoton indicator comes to 0.34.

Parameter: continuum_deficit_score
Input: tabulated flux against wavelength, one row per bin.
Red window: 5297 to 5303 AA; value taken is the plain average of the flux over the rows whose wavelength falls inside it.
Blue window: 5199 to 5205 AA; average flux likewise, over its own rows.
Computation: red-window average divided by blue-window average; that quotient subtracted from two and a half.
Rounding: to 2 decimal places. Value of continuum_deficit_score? 1.32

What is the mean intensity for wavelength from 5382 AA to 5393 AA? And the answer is 1.76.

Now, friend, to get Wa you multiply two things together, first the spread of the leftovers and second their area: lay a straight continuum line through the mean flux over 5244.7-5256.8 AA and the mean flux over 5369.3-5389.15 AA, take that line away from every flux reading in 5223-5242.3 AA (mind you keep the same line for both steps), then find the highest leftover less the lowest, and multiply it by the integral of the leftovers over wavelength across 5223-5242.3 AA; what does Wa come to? -1.1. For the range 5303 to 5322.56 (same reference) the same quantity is 2.7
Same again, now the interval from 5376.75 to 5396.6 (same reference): -1.0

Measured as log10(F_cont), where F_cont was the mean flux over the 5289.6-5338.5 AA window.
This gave 0.263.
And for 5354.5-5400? 0.257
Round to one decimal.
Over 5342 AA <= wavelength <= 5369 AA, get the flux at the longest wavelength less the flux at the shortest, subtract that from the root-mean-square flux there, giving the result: 1.7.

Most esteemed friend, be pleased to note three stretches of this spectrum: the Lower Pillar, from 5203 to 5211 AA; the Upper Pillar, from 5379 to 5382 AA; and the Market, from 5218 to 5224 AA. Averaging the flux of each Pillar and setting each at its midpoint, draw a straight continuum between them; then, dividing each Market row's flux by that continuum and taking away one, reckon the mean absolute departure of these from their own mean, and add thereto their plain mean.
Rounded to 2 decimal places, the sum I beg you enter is 0.11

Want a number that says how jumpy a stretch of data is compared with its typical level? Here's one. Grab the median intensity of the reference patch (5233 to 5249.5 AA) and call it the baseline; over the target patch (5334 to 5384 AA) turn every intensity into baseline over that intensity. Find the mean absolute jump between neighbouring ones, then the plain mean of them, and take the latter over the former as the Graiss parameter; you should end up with 8.3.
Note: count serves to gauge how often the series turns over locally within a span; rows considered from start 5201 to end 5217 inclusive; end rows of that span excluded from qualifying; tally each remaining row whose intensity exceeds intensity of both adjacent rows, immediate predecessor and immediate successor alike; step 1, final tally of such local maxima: 3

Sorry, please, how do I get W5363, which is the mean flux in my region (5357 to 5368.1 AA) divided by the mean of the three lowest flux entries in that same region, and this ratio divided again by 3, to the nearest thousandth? 0.371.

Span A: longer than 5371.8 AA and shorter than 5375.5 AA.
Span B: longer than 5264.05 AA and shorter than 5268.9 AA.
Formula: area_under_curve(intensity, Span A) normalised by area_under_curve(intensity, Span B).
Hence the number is 0.91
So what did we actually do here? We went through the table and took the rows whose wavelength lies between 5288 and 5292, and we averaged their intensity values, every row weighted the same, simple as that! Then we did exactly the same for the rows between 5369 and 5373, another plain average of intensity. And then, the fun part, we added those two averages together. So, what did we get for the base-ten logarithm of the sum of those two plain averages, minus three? -2.44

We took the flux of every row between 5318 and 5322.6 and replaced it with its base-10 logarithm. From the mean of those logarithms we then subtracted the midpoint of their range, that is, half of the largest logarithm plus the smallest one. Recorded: -0.025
